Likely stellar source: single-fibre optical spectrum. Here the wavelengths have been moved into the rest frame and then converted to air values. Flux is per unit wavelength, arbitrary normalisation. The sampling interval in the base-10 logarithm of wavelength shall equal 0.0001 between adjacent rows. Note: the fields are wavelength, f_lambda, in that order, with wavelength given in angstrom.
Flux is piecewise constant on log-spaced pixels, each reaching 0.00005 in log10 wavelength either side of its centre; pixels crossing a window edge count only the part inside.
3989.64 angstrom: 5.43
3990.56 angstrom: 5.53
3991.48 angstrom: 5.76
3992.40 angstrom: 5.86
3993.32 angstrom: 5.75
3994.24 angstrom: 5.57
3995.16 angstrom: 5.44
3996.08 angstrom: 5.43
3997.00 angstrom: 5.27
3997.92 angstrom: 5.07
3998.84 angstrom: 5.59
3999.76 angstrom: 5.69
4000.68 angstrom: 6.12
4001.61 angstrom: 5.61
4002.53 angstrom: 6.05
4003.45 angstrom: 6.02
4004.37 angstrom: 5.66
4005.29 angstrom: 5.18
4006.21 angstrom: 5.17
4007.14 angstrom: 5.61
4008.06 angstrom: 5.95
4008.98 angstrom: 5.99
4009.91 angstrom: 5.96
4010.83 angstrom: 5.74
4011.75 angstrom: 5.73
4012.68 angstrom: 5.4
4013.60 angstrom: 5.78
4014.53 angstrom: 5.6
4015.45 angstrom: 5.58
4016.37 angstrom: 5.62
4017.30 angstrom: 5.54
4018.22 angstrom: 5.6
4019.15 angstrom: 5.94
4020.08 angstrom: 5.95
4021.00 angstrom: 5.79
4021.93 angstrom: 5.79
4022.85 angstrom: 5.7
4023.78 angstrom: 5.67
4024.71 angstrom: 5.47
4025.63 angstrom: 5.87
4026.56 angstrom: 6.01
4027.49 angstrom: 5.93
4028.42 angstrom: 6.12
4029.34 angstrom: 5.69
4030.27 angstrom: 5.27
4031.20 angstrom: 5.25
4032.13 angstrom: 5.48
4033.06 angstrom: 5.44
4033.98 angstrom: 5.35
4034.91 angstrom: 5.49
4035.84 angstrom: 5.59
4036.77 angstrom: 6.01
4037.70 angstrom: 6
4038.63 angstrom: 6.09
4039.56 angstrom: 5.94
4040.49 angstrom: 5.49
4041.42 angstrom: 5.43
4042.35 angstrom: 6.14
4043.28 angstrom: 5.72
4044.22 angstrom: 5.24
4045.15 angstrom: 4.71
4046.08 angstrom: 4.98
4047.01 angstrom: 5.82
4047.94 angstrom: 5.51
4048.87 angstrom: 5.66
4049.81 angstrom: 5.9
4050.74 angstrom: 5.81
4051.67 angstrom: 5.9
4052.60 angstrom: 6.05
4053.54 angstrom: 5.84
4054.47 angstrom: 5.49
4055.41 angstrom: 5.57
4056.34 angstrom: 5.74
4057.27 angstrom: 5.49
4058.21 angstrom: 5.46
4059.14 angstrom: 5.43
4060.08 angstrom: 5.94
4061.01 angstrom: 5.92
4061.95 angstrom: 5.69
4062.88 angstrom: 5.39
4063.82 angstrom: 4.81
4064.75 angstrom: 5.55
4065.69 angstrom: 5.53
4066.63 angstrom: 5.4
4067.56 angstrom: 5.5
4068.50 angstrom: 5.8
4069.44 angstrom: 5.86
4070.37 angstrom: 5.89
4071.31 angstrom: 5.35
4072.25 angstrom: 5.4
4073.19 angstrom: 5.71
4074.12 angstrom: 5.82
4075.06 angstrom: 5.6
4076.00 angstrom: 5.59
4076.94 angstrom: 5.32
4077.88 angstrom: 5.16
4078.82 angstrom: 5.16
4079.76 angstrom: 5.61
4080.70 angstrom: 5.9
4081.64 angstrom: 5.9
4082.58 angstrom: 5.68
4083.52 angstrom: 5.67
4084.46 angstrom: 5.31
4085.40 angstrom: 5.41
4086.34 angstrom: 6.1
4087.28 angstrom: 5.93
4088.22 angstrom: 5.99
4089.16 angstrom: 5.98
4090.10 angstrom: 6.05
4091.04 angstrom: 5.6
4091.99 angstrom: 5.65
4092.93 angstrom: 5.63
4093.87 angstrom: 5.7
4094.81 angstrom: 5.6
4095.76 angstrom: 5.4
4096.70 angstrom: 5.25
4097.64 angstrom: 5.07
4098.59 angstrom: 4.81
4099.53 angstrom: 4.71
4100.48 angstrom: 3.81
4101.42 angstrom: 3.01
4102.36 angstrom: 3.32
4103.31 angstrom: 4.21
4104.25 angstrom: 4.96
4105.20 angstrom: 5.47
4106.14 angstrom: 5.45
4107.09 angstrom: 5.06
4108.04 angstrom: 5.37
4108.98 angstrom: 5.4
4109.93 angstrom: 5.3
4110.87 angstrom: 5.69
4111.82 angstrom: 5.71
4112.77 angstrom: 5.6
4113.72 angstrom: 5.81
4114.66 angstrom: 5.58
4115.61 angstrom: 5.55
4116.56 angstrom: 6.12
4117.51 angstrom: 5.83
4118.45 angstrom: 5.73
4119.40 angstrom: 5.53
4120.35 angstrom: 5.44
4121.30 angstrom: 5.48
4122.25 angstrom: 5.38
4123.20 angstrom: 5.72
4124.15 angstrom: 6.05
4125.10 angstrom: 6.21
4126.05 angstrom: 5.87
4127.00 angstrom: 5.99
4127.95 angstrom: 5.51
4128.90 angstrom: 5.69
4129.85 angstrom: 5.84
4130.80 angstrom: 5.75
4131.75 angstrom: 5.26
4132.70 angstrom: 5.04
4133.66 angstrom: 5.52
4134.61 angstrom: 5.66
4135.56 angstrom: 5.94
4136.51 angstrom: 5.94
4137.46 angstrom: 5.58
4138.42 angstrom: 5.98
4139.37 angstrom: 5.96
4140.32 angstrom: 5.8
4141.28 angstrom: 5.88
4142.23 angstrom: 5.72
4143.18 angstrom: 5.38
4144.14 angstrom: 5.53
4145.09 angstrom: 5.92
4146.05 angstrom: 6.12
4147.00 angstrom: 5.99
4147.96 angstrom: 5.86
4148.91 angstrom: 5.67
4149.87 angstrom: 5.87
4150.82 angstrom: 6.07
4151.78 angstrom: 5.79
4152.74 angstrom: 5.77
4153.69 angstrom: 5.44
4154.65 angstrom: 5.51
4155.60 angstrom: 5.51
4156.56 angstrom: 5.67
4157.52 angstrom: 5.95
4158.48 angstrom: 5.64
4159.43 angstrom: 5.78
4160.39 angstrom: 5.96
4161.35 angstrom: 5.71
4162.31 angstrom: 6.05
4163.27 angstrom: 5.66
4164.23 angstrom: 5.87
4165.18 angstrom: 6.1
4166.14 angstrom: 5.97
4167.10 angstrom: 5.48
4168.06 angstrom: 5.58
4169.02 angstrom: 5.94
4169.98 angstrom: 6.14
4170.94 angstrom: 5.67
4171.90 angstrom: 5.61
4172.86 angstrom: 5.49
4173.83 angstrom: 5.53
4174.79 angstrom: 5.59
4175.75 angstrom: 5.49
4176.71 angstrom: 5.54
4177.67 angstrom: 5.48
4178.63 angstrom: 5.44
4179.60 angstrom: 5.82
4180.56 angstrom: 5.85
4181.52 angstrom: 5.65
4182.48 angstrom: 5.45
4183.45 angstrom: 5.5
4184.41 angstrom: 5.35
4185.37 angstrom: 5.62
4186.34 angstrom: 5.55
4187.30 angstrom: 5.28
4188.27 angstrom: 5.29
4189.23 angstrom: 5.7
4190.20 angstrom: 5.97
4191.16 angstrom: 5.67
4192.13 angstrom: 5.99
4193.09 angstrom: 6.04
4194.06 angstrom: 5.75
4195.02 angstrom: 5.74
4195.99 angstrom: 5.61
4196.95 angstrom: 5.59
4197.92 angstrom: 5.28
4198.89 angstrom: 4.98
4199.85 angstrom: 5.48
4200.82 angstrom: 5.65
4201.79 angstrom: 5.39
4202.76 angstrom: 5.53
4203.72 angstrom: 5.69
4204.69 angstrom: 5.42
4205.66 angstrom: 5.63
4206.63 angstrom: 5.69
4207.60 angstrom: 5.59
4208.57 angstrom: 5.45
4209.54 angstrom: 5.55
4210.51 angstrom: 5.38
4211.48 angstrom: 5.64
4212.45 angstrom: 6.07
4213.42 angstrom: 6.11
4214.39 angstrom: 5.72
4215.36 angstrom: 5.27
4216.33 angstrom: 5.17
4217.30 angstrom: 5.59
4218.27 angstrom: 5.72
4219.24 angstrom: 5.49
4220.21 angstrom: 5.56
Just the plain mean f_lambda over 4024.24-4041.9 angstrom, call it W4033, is 5.68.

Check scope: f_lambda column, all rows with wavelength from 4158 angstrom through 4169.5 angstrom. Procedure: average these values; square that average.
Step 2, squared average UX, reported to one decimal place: 33.8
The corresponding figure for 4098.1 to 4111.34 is 22.6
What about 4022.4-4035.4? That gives 31.6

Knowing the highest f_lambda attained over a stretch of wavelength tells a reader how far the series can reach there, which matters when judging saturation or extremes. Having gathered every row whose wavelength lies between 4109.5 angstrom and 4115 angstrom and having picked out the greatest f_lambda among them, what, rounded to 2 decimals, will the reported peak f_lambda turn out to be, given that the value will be 5.81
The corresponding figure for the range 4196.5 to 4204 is 5.69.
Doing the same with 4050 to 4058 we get 6.05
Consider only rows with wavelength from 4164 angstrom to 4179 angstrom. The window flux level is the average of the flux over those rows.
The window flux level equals 5.68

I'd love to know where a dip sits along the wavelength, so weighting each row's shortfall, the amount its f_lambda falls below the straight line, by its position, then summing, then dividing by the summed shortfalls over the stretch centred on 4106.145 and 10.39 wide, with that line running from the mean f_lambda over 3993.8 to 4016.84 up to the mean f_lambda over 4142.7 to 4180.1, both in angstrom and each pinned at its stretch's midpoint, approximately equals 4103.6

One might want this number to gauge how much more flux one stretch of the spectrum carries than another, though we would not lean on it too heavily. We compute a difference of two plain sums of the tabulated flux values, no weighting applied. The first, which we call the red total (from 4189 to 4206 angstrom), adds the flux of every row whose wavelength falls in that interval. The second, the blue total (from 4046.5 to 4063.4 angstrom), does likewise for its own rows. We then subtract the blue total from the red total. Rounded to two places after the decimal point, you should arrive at -1.50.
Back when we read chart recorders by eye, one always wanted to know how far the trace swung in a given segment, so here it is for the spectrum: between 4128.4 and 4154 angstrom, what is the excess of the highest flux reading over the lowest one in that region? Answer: 1.1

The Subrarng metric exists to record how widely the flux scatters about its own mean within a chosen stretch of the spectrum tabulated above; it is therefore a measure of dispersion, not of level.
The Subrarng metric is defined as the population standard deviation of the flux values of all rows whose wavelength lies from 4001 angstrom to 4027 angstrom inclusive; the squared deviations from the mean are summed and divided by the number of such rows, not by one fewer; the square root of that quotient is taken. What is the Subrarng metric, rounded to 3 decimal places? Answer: 0.230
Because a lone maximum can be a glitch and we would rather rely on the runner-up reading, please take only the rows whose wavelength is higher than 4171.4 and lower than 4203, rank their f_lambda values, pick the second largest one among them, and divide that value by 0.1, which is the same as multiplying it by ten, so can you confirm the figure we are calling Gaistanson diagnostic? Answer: 59.9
